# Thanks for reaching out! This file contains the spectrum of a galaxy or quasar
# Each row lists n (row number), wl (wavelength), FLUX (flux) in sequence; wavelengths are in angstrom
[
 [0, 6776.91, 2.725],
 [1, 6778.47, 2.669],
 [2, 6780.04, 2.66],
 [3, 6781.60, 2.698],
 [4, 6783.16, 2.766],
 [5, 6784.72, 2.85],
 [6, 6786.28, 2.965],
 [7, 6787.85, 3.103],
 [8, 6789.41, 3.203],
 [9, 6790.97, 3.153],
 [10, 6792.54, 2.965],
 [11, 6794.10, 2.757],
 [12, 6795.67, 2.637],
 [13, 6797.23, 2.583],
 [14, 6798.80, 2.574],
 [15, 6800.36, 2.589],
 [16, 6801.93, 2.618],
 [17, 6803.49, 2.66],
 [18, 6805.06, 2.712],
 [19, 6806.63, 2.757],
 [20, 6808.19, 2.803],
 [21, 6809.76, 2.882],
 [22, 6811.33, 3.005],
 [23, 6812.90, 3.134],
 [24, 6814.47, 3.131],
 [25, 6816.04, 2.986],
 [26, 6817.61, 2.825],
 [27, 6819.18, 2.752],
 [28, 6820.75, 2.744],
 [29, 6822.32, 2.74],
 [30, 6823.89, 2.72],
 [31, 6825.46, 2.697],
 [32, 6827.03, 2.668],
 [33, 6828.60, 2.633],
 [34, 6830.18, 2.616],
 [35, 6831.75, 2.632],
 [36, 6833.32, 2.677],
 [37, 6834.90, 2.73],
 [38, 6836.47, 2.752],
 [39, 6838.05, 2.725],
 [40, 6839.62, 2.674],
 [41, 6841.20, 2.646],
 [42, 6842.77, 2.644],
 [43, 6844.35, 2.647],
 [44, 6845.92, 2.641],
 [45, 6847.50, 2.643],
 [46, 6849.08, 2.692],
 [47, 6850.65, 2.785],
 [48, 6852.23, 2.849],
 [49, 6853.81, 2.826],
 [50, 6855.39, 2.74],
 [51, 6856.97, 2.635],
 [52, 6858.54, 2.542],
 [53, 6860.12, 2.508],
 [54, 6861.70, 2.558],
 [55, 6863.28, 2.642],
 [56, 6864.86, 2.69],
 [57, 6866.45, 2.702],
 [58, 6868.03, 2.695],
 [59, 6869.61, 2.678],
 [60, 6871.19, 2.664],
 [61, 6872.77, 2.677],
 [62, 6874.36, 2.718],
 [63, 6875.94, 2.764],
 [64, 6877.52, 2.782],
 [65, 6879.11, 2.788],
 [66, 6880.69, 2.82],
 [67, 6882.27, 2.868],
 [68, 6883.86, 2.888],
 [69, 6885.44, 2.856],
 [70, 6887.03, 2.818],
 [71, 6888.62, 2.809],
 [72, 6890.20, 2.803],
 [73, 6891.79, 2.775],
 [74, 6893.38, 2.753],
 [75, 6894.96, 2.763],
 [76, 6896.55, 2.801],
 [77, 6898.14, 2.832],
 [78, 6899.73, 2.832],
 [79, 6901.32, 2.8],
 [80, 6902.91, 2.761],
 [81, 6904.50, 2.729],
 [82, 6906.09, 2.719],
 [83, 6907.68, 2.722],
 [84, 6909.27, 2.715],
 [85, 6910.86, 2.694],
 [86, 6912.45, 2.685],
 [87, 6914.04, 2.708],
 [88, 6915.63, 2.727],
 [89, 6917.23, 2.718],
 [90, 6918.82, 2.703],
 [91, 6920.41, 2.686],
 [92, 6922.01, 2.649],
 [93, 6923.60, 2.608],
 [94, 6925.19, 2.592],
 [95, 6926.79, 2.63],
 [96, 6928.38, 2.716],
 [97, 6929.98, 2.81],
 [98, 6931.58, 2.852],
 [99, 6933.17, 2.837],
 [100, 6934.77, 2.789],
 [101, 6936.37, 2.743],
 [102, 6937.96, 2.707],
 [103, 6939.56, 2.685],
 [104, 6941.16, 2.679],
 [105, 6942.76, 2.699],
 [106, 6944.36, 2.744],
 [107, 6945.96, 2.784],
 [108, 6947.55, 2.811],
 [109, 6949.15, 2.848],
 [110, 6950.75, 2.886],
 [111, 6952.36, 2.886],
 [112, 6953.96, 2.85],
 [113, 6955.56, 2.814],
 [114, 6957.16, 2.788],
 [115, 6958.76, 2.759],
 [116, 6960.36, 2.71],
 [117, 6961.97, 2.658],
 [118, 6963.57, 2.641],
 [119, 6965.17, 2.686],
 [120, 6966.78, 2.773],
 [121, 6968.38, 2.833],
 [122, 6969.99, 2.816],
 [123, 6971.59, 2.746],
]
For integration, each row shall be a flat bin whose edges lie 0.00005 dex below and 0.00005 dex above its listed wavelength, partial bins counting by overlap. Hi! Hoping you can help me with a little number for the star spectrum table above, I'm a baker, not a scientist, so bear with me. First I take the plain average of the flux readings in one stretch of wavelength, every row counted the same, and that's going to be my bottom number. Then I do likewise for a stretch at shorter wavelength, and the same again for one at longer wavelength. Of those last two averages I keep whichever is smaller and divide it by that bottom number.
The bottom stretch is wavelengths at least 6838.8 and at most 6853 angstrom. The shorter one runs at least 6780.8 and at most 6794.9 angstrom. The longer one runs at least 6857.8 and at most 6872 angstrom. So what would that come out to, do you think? 0.98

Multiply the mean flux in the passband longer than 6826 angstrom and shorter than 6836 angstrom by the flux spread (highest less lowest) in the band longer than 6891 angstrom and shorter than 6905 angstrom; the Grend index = 0.27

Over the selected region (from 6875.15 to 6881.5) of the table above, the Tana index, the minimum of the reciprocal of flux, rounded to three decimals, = 0.355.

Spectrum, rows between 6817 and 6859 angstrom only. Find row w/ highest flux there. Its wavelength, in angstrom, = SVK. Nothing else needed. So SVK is 6852.23 angstrom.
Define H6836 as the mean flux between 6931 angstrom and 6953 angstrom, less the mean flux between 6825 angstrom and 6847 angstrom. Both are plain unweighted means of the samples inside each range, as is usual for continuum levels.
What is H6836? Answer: 0.11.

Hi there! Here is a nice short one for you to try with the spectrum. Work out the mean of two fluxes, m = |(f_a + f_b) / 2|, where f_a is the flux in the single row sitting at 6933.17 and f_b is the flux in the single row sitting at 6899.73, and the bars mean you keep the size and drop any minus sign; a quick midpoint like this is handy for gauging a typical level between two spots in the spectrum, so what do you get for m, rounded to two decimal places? 2.83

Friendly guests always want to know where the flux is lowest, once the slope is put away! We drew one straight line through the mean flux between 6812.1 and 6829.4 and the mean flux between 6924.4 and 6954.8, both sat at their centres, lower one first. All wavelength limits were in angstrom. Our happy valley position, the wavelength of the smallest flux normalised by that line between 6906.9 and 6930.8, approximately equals 6925.19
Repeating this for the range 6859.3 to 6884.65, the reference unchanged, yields 6860.12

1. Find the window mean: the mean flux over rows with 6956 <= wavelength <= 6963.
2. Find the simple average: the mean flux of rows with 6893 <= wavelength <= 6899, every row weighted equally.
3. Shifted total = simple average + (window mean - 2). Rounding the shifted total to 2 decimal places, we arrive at 3.52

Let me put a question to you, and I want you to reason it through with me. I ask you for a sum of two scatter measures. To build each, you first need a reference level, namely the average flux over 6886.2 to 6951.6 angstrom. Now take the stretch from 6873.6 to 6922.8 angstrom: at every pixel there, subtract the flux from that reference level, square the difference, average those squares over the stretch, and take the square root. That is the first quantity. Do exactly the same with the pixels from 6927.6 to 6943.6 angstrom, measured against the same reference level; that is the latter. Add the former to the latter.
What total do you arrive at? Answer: 0.12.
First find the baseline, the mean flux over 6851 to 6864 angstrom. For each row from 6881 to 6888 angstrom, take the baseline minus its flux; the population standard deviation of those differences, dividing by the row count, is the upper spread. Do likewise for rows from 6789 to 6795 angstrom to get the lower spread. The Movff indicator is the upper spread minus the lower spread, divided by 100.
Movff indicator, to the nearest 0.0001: -0.0015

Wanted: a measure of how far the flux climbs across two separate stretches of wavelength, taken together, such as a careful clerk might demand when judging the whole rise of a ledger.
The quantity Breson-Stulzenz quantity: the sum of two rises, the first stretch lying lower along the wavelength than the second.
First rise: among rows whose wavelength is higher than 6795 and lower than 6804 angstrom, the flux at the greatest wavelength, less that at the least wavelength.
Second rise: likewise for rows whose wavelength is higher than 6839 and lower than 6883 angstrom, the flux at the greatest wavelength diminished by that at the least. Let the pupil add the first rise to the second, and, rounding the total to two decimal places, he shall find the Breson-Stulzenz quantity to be 0.22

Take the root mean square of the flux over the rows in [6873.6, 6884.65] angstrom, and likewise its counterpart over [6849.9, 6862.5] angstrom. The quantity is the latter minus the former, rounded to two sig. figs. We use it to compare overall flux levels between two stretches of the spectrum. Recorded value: -0.12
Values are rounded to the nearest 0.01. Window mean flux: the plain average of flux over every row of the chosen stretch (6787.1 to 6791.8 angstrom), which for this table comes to 3.15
